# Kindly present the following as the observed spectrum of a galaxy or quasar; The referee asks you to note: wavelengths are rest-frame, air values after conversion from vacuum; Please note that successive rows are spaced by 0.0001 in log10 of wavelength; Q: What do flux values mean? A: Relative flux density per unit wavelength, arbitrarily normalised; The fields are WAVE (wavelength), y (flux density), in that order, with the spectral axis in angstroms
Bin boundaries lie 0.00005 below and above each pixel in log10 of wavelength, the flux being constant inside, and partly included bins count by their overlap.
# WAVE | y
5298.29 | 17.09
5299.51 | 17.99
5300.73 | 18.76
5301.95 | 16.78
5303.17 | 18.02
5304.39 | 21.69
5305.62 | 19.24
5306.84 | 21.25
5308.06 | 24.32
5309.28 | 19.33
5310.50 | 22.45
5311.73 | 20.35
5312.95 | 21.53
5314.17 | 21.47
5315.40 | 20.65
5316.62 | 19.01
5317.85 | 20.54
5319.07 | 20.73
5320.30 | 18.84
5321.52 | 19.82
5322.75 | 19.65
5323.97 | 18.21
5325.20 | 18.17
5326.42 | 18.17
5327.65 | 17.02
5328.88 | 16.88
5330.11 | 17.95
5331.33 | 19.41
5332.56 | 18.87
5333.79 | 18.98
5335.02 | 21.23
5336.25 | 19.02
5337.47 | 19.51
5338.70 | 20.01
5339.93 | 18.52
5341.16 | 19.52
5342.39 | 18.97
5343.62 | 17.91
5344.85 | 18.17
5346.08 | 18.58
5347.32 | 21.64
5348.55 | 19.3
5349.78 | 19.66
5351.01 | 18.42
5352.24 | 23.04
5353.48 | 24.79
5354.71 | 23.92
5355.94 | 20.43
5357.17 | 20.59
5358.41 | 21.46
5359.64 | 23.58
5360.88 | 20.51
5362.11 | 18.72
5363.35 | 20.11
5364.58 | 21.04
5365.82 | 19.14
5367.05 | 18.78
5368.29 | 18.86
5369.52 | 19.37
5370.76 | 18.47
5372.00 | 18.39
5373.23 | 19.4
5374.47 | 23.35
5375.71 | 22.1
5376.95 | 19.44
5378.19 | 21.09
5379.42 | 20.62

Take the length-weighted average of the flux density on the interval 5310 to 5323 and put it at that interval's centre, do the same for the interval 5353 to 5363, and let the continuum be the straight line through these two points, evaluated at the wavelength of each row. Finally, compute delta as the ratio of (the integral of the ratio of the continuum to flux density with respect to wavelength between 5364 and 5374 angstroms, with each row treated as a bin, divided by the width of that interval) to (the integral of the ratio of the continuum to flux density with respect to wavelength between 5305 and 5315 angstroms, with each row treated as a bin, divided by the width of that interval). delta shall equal 1.20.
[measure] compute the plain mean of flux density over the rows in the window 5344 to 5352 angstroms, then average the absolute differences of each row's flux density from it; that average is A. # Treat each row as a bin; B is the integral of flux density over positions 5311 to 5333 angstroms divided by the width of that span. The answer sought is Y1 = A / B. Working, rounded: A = 0.9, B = 19.3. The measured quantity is 0.05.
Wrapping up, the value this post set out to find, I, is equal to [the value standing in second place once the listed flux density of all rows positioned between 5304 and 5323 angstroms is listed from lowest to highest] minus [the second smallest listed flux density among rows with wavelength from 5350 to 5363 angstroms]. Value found 0.3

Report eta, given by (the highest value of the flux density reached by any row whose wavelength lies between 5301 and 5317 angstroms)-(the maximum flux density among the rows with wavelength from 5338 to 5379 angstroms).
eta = -0.5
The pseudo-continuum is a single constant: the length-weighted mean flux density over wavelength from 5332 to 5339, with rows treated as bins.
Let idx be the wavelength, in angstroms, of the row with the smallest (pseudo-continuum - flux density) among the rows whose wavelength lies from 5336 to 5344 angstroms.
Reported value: 5338.70 angstroms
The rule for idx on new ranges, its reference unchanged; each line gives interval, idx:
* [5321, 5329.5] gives 5321.52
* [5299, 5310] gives 5308.06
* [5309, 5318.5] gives 5310.50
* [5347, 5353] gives 5352.24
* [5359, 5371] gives 5359.64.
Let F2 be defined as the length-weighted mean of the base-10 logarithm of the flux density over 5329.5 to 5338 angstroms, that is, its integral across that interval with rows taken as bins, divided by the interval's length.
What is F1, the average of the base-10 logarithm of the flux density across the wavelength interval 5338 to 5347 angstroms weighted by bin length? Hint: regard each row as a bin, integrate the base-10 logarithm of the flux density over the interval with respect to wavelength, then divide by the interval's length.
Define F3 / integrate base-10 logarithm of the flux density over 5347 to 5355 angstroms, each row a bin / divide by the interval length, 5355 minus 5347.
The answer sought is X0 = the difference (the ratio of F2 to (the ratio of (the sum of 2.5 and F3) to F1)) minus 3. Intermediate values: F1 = 1.275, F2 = 1.29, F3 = 1.33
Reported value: -2.57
